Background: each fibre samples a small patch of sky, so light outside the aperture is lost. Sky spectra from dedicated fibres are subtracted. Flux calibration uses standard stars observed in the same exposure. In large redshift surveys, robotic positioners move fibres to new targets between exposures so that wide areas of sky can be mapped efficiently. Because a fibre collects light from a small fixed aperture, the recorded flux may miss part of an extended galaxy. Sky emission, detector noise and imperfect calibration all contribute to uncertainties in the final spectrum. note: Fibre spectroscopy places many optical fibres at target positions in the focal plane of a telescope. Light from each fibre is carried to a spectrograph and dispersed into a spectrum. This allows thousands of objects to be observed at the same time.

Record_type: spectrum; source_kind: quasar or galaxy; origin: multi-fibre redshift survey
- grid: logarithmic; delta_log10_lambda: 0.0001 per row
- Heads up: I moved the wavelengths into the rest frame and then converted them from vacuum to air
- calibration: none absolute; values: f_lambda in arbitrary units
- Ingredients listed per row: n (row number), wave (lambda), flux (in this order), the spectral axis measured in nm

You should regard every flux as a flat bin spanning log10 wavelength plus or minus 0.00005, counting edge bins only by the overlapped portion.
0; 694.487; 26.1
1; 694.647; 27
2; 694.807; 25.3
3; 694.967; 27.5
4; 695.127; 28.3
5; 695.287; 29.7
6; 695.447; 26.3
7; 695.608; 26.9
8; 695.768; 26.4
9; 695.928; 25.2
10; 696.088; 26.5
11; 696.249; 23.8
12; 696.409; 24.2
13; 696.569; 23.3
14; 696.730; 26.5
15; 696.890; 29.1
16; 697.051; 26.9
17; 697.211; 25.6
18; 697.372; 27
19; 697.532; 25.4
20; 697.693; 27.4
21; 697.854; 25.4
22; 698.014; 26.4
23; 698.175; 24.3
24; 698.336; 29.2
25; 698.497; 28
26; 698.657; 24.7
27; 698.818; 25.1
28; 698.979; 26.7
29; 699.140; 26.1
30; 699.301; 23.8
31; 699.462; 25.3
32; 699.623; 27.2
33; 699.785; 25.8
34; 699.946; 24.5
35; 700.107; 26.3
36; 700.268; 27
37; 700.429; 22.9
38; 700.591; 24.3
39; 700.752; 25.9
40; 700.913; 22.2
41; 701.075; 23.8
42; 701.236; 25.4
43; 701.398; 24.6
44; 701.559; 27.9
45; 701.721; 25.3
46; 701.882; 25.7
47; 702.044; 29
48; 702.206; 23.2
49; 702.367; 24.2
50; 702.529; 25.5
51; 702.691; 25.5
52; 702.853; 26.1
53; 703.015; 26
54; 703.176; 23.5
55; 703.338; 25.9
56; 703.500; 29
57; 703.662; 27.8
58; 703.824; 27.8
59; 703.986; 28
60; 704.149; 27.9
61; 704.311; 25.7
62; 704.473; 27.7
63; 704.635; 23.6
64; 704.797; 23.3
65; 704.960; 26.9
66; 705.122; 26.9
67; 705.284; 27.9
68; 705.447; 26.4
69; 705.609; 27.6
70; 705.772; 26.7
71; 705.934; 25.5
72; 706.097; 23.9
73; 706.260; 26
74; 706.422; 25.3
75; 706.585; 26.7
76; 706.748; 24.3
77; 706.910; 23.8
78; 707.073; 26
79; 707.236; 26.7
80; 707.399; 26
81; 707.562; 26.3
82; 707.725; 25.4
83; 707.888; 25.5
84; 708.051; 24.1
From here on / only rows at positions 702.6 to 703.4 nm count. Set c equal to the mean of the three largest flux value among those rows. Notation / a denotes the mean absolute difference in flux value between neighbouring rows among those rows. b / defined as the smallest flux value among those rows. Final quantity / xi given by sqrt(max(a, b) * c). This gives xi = 24.7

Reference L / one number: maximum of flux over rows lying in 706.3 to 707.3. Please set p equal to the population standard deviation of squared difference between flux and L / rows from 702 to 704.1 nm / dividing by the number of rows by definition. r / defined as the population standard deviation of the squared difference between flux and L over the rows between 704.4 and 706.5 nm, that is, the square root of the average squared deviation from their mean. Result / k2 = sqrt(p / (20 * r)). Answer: 0.22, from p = 3.8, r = 3.88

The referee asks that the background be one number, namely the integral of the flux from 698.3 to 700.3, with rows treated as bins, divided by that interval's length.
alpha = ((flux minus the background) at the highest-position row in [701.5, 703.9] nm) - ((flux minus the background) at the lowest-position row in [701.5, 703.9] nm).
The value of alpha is -0.10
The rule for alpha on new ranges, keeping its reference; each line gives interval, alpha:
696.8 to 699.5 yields -3.80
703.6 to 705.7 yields -0.20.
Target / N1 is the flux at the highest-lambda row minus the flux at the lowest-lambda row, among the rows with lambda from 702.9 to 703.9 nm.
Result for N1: 2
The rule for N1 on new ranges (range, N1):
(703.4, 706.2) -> -5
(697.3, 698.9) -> -2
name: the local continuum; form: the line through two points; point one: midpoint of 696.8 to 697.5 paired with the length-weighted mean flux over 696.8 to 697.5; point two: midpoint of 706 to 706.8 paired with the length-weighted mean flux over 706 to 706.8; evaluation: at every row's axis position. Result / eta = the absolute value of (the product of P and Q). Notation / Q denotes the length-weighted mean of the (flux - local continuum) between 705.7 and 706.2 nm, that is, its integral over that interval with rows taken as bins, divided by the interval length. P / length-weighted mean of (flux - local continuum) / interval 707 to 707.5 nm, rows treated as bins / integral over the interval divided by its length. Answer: 0.0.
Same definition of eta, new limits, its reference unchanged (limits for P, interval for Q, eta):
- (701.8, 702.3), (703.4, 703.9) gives 0.4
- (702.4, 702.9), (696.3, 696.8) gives 1.2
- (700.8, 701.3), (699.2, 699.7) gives 2.8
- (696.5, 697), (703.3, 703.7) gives 1.4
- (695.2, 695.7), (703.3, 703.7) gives 0.5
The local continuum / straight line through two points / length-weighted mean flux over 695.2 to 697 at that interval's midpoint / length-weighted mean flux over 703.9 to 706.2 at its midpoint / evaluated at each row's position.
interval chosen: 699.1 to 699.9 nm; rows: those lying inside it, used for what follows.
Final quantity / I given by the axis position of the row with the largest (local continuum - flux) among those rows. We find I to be 699.301 nm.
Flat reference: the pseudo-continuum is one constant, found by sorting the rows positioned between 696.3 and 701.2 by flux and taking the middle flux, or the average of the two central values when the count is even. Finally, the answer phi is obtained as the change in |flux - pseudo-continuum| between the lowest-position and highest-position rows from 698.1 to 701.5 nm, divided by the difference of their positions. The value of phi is -0.1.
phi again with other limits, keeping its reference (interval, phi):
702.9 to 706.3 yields 0.0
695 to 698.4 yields 0.3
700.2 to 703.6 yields 0.6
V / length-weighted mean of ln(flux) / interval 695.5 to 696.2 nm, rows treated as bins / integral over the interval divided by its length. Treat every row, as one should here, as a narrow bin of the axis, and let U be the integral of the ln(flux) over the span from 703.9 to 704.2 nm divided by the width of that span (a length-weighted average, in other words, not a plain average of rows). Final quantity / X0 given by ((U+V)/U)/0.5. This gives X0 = 3.96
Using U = 3.32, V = 3.26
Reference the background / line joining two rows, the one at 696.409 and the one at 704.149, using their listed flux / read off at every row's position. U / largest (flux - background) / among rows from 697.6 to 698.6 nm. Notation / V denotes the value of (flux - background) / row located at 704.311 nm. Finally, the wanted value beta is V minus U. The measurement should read -6.4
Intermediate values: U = 4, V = -2.3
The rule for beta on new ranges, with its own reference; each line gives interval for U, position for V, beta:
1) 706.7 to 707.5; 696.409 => 2.7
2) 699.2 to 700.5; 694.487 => 1.4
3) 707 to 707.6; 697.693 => 5.3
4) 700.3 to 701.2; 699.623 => 1.8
